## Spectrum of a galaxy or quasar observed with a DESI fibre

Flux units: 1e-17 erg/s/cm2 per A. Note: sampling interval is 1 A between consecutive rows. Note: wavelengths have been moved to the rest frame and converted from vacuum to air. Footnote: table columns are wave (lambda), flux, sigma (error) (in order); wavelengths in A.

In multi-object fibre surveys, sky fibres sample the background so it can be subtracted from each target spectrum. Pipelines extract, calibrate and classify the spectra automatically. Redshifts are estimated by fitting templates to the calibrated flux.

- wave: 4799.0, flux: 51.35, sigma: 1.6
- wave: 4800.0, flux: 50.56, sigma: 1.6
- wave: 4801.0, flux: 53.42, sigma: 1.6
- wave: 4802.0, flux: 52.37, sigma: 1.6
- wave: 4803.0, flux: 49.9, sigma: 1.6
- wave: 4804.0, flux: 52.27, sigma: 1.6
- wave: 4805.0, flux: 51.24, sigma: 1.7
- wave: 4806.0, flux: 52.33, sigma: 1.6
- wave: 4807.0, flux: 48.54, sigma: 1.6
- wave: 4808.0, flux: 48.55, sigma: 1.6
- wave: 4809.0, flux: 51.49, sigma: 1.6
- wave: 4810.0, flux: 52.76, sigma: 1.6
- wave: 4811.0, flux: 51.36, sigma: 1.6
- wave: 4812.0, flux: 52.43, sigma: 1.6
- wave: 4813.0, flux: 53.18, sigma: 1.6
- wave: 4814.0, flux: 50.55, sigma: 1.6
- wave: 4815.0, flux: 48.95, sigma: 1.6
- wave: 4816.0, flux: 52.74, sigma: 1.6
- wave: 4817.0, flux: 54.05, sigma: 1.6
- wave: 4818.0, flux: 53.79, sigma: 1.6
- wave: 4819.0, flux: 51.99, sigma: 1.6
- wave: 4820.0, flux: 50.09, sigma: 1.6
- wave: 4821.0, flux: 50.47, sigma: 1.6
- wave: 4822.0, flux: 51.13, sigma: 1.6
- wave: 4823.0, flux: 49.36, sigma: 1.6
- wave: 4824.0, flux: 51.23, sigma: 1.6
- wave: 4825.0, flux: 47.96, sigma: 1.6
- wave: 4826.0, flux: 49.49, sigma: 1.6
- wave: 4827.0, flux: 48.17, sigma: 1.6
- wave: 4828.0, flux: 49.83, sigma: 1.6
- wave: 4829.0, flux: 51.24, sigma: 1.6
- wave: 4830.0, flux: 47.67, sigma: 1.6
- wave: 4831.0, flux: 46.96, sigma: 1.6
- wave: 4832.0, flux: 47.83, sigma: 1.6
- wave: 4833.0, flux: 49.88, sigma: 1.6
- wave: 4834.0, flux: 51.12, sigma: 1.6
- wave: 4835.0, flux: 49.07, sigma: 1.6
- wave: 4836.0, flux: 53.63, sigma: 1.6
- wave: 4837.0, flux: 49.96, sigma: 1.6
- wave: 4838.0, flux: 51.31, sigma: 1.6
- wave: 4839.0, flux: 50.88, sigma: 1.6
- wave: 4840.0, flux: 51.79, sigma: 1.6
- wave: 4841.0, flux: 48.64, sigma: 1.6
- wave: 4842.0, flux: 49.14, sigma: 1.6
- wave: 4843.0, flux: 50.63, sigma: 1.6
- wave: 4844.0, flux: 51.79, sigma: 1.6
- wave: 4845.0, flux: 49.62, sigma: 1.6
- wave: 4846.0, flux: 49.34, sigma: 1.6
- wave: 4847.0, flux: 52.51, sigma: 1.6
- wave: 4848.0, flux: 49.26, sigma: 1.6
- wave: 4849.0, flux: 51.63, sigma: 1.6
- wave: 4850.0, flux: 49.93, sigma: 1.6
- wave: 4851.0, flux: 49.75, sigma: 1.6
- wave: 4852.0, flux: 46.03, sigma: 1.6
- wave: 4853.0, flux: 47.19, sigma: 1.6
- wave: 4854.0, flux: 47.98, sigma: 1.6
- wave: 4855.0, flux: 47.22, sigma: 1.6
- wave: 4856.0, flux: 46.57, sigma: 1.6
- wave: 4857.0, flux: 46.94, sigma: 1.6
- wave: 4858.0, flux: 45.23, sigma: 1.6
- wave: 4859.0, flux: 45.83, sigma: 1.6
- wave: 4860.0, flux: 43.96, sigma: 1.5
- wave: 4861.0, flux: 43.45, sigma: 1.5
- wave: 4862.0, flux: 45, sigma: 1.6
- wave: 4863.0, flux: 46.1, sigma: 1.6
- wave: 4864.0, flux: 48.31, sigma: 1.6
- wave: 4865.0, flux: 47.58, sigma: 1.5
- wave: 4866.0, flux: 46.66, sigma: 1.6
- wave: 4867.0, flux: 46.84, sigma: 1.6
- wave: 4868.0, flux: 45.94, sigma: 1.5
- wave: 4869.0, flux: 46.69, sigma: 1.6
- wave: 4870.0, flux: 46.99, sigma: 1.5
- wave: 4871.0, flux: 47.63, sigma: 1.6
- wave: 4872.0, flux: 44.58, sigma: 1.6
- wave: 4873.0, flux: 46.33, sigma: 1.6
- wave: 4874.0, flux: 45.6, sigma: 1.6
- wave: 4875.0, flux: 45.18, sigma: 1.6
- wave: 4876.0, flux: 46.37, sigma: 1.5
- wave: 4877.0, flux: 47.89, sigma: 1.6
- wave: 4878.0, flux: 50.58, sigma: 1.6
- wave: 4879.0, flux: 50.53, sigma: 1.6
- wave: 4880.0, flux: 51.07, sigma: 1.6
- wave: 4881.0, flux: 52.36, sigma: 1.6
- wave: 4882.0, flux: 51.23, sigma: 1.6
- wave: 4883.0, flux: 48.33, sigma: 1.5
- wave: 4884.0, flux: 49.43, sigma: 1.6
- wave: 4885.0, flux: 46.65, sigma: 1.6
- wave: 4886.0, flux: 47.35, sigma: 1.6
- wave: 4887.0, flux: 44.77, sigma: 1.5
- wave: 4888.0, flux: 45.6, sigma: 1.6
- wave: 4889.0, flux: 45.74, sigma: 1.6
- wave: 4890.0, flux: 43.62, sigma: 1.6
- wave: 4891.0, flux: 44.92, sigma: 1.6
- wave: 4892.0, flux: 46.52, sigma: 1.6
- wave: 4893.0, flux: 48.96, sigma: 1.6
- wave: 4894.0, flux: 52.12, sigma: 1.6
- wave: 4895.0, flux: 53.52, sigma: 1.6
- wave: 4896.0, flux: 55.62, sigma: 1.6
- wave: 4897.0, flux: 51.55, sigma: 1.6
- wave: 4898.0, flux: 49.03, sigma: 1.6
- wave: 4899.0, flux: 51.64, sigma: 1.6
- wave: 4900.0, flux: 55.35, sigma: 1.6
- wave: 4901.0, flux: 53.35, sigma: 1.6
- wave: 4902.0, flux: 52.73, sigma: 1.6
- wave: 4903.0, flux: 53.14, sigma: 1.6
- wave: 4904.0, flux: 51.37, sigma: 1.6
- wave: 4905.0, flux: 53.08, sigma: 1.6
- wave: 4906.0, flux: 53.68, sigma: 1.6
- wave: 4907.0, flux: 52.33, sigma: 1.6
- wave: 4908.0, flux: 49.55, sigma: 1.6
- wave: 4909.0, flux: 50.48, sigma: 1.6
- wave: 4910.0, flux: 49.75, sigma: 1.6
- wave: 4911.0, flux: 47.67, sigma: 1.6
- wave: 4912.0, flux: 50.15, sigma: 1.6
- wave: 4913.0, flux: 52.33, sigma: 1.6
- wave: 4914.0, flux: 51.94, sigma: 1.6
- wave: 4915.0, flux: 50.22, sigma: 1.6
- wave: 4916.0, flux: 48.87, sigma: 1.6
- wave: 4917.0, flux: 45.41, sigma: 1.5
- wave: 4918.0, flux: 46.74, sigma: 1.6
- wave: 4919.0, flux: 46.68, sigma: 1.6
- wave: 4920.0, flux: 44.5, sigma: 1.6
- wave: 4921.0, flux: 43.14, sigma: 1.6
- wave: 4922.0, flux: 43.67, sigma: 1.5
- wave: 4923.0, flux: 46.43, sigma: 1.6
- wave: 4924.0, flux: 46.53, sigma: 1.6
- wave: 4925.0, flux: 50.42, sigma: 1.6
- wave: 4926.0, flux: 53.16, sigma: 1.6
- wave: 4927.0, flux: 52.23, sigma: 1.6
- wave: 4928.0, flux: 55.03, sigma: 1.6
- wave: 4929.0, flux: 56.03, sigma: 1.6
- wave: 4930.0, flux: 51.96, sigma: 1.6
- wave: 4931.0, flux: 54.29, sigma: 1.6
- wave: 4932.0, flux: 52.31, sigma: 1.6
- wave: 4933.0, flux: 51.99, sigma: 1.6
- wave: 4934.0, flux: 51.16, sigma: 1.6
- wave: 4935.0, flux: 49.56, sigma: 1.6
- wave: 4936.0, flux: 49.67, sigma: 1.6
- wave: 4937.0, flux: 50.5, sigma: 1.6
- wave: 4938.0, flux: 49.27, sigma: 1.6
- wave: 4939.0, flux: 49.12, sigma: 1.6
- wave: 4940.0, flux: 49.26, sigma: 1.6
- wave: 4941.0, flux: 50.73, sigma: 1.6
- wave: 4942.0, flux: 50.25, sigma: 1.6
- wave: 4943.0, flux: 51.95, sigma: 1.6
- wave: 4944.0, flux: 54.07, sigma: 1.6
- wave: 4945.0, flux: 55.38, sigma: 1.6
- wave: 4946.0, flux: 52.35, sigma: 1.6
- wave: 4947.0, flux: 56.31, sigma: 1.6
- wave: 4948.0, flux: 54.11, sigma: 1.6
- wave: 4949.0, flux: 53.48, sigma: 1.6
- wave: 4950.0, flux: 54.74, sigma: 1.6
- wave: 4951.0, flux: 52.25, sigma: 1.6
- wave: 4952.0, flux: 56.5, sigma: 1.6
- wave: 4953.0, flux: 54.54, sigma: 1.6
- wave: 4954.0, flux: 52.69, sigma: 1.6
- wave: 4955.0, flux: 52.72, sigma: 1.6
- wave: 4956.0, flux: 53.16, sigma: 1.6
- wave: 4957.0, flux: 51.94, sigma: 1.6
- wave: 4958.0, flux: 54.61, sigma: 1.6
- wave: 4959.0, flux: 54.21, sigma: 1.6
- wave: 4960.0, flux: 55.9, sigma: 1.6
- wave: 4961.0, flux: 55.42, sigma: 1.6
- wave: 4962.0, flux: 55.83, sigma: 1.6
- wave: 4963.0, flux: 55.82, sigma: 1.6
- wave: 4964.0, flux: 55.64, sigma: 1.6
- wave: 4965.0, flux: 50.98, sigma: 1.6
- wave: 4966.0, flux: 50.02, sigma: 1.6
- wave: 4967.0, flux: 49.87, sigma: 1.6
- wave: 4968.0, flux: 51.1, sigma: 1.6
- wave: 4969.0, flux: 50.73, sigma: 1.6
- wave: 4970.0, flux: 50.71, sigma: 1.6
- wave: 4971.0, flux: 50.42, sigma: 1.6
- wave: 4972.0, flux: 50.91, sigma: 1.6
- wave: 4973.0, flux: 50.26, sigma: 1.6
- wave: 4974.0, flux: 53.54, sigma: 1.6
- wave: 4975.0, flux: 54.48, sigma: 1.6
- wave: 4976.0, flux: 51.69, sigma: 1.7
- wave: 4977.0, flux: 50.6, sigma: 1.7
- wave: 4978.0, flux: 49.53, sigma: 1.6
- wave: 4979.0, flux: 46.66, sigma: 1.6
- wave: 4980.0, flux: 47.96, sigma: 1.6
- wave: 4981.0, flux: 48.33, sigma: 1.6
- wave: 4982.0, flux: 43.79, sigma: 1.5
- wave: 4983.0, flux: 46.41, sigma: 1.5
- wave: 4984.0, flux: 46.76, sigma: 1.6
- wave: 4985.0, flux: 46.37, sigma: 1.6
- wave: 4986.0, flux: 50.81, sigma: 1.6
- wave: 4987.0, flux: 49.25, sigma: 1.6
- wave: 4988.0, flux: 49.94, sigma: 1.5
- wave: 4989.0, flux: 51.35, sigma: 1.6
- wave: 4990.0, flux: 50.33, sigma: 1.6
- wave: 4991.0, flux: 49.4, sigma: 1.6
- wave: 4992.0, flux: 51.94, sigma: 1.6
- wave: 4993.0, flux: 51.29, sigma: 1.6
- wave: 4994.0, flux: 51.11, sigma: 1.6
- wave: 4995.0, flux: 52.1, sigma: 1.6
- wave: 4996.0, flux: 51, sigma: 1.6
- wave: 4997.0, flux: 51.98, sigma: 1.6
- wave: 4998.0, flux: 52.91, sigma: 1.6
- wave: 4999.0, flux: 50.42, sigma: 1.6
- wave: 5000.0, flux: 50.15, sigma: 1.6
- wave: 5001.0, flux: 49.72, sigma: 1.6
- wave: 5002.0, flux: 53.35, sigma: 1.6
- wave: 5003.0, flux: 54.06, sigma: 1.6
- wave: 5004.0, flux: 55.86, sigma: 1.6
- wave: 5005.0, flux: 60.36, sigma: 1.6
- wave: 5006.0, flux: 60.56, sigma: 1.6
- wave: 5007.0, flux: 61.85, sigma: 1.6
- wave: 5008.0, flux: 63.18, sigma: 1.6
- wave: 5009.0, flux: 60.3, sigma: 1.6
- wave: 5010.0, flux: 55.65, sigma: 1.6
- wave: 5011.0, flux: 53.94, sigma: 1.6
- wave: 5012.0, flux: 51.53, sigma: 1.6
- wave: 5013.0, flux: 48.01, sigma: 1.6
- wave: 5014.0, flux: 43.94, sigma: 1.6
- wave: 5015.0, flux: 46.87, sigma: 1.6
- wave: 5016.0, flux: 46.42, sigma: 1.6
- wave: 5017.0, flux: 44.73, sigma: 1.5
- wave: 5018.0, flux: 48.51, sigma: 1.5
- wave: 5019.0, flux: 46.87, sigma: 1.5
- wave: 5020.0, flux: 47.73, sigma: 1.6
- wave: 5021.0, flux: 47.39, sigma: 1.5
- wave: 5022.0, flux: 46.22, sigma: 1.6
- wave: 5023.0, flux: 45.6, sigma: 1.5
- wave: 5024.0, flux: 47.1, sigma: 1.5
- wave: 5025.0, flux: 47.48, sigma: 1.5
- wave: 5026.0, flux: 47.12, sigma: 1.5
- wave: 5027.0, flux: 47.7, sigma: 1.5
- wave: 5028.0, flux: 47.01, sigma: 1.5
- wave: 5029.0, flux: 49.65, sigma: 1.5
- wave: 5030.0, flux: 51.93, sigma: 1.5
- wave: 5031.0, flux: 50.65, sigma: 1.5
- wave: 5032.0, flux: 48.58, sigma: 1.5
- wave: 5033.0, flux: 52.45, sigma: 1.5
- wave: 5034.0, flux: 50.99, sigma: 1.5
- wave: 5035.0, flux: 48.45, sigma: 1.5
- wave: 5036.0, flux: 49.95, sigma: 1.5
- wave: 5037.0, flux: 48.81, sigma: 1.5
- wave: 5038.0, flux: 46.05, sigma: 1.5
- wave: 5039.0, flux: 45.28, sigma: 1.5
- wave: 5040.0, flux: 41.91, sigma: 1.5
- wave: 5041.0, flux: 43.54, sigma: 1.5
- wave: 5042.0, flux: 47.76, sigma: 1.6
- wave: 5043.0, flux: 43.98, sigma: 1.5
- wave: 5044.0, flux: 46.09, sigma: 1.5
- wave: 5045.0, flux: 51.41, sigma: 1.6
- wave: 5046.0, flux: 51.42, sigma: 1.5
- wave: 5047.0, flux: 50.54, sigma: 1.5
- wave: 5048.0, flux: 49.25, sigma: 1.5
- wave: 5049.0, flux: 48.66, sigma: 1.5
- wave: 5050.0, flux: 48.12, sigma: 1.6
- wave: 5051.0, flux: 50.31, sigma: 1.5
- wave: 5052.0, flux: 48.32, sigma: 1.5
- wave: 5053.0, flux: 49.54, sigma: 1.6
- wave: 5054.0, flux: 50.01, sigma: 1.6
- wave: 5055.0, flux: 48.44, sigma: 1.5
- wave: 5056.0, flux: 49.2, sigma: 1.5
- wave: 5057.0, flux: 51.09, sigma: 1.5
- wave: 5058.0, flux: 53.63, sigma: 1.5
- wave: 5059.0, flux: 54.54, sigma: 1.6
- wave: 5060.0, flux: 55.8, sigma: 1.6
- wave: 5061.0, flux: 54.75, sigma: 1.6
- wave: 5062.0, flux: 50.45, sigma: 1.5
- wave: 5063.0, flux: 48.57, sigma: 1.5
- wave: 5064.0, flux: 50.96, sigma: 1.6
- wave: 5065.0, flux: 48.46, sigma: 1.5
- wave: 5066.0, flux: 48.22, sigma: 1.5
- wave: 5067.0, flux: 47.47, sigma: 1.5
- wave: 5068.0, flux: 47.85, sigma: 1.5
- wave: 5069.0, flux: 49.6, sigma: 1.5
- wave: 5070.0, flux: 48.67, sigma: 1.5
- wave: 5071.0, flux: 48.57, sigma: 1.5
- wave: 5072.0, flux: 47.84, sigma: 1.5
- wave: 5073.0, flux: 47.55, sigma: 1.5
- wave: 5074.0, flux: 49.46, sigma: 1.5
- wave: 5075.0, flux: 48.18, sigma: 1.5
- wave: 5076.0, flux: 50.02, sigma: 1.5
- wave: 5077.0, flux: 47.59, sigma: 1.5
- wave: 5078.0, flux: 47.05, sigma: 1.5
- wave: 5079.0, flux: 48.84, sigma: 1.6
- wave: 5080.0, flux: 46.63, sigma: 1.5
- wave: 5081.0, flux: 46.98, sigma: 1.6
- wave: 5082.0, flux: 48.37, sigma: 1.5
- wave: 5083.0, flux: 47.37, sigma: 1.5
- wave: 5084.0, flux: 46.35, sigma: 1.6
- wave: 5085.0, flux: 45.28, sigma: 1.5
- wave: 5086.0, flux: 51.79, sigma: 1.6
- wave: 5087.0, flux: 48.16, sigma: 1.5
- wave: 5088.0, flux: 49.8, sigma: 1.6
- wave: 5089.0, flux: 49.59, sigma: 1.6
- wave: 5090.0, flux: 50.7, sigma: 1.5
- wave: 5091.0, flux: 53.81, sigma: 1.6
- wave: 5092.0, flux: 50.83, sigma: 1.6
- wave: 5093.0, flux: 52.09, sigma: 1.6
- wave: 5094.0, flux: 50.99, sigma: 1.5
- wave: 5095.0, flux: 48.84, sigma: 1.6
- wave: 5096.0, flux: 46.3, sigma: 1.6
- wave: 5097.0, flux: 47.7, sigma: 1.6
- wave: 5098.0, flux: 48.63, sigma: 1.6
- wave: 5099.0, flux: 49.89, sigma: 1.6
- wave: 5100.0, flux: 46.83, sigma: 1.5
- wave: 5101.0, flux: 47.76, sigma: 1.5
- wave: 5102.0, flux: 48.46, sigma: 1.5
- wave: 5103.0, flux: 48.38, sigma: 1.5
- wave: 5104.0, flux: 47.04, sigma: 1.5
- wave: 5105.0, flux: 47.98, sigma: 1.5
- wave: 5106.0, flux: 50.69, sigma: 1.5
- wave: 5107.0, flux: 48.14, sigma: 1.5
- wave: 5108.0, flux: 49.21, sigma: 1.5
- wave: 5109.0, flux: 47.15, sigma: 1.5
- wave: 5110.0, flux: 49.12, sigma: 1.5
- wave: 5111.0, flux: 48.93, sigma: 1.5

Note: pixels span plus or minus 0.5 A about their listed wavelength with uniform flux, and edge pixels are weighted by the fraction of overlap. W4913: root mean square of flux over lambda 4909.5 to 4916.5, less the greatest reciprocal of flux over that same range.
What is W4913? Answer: 50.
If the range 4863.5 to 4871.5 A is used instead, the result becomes 47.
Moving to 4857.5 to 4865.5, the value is 46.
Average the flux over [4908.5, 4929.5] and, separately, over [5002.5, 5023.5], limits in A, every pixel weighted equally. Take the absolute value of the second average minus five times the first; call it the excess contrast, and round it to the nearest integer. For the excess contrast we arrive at 194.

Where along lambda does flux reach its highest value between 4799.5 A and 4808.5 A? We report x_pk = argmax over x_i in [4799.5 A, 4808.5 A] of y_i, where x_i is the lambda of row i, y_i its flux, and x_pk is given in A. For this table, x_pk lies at 4801.0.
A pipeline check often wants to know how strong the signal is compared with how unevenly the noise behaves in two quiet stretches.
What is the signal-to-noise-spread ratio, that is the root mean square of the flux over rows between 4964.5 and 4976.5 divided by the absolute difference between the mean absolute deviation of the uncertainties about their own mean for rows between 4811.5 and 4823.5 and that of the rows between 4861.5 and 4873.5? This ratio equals 1366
